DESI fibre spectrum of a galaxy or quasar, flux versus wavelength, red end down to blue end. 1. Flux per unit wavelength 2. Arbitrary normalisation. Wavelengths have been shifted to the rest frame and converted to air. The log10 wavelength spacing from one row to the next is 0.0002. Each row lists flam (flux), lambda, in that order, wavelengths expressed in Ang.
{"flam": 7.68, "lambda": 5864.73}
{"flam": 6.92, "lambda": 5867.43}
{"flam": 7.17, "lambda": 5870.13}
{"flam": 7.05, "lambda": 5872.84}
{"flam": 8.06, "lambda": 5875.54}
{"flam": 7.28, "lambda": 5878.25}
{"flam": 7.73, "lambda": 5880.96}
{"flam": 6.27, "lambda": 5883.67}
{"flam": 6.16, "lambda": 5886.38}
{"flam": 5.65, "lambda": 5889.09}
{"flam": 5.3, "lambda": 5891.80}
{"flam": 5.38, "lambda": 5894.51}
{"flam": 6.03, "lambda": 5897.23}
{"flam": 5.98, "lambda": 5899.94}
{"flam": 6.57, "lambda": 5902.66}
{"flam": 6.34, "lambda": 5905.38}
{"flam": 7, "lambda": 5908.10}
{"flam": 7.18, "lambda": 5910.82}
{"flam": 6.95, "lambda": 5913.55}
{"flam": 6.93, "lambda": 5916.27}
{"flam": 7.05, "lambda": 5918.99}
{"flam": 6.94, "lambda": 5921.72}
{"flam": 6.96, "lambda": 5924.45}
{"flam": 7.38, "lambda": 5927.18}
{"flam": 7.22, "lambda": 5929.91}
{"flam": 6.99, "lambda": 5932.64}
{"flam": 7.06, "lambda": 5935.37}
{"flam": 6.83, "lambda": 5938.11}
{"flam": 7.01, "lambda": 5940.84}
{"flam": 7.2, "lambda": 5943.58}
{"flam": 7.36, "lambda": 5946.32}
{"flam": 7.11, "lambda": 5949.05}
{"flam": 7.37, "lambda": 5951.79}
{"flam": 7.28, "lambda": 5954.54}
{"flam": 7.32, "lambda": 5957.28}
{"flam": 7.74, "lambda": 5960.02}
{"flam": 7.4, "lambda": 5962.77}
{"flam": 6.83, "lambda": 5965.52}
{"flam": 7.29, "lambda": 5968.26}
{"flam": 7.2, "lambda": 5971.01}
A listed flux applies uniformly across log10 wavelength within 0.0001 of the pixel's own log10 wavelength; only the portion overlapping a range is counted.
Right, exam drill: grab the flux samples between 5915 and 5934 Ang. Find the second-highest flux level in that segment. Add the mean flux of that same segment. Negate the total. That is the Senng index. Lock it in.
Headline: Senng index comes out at -14.3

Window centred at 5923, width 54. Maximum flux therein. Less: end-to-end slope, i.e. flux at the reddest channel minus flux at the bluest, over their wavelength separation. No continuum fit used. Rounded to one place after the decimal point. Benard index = 7.4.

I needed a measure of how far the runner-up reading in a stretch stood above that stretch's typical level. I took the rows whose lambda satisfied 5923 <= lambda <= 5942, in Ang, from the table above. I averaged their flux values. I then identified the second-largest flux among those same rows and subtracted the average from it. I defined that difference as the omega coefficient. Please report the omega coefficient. 0.156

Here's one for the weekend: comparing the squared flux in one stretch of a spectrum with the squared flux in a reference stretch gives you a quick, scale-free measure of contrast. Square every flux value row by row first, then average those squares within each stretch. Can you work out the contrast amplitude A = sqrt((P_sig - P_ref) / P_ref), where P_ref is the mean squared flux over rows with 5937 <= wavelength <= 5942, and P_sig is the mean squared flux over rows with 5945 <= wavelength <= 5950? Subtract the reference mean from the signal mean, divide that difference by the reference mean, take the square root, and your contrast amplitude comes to 0.31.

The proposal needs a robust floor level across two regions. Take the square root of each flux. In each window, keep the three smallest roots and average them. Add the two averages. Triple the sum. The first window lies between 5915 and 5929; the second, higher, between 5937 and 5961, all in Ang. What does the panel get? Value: 15.8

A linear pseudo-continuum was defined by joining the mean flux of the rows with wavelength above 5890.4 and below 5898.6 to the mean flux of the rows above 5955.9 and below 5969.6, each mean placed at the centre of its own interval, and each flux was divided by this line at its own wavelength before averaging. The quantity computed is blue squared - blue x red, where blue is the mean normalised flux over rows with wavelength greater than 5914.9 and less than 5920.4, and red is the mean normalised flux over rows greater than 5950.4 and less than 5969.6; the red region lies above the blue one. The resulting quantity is 0.14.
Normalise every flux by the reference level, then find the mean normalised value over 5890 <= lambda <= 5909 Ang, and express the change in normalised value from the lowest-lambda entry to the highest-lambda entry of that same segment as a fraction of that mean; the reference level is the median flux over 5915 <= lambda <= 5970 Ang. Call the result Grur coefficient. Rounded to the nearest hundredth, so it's 0.28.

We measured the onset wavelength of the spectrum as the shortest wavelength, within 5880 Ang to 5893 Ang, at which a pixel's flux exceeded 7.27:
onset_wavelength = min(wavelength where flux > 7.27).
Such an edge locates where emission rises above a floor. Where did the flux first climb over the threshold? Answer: 5880.96 Ang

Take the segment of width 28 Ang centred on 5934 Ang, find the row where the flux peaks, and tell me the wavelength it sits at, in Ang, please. 5927.18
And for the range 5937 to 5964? 5960.02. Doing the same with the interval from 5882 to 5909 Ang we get 5908.10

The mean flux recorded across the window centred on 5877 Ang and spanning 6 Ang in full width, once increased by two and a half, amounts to 10.2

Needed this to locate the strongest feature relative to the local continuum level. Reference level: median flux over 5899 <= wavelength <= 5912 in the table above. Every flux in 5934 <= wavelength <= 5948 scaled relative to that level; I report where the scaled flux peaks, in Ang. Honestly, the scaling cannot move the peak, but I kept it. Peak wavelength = 5946.32 Ang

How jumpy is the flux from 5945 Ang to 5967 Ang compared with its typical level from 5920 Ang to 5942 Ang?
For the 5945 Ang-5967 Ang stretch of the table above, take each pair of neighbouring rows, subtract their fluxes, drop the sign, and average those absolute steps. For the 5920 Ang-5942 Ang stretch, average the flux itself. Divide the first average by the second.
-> 0.040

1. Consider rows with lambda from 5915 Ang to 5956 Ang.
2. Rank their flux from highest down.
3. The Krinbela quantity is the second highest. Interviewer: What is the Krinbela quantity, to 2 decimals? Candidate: 7.37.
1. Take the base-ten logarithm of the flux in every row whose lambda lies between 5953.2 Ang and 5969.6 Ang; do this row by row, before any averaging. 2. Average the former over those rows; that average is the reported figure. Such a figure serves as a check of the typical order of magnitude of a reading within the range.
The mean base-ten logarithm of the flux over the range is 0.864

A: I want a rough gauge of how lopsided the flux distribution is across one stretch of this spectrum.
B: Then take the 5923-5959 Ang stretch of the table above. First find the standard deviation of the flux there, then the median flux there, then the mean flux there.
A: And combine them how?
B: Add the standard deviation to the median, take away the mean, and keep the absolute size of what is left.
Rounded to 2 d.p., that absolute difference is 0.21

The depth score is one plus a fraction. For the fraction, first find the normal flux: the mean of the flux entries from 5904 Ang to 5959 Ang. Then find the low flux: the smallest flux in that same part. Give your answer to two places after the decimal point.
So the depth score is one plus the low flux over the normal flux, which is 1.90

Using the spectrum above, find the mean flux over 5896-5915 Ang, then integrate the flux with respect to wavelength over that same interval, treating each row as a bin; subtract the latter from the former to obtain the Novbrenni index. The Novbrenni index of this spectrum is -119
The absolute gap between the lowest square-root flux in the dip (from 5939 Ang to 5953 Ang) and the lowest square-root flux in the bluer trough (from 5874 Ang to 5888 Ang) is 0.17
